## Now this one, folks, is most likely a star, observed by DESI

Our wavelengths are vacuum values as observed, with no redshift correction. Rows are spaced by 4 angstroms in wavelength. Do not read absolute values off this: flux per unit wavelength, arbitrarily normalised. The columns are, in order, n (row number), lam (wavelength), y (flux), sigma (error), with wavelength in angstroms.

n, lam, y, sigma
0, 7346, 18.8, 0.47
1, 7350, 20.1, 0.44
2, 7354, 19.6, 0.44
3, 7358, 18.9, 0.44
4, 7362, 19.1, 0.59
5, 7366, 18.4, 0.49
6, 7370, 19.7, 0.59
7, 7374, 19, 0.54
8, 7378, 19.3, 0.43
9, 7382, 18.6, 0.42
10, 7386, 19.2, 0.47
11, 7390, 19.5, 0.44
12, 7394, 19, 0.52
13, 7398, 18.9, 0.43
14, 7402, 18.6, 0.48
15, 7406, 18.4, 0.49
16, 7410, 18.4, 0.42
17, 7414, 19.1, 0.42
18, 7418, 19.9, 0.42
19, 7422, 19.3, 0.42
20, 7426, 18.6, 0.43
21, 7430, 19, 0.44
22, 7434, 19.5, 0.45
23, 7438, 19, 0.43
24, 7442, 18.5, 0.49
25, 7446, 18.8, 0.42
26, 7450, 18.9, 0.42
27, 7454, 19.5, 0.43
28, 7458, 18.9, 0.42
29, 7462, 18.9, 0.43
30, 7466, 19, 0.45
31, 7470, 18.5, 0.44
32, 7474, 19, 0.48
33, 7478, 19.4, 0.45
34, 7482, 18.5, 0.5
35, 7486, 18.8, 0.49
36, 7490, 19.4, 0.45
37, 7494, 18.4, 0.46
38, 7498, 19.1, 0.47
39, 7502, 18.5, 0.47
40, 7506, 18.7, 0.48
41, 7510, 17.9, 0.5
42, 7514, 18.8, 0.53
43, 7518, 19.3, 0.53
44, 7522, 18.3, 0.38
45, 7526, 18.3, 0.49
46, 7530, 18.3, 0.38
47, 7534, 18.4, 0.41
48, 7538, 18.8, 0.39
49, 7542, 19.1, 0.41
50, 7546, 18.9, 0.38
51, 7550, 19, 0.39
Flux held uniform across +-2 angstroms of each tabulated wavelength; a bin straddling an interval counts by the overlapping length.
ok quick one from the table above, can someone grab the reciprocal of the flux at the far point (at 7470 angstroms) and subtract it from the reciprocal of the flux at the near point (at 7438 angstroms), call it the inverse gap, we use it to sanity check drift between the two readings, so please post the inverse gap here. -0.0014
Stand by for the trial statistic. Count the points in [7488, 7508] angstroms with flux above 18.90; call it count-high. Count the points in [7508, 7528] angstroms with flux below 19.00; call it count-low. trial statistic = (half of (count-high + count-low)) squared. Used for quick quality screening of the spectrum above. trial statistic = 9.0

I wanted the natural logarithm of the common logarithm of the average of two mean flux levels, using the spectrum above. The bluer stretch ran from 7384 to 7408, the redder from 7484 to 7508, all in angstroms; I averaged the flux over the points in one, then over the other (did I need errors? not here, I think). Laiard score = 0.244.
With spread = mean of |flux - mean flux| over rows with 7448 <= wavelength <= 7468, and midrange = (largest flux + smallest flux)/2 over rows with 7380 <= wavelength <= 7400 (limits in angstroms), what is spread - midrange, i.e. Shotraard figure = -18.9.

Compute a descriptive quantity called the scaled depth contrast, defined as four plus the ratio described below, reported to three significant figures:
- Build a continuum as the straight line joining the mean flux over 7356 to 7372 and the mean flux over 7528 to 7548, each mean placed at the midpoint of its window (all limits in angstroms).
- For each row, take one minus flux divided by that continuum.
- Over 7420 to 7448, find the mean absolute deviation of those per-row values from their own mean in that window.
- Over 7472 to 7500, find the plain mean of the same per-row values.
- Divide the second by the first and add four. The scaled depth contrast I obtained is 3.46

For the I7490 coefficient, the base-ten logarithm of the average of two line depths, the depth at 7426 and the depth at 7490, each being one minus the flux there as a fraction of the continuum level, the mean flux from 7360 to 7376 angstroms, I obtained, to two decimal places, -2.58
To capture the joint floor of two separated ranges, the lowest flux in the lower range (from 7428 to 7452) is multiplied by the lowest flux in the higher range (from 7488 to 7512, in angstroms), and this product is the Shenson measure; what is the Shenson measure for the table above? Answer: 331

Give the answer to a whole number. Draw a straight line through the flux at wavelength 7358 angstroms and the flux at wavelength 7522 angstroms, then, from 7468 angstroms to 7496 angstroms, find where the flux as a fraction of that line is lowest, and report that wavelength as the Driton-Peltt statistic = 7494 angstroms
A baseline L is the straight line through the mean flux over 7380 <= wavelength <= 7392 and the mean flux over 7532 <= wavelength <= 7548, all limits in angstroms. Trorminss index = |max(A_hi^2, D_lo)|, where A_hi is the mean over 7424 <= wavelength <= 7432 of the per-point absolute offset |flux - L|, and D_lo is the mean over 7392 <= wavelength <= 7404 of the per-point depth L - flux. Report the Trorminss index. 0.243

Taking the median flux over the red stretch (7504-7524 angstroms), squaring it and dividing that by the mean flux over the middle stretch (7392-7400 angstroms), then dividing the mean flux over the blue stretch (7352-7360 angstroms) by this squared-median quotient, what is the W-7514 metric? 1.043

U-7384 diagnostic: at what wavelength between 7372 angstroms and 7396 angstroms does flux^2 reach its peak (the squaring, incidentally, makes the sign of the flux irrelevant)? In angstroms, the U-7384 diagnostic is 7390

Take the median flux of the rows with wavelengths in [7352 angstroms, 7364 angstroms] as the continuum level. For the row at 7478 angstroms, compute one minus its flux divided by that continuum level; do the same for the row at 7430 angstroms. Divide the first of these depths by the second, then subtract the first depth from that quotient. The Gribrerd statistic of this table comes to -3.0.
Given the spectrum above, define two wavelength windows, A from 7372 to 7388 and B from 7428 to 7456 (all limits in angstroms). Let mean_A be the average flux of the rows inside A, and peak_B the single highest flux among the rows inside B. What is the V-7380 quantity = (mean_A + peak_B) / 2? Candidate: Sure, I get 19.3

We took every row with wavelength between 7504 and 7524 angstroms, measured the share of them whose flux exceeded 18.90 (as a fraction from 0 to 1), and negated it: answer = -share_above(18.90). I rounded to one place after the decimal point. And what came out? -0.2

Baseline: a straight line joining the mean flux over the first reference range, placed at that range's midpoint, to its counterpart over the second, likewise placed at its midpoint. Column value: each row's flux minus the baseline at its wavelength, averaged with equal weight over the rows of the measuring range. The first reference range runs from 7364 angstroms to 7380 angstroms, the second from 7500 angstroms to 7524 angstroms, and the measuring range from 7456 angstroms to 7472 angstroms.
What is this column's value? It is 0.06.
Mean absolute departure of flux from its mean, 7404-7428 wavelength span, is 0.48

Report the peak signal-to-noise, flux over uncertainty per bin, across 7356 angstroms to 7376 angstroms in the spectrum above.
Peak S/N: 43.0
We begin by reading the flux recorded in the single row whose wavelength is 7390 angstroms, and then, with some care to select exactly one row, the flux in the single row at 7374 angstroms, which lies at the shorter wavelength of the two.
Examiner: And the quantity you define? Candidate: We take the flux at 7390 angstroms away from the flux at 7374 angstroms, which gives -0.5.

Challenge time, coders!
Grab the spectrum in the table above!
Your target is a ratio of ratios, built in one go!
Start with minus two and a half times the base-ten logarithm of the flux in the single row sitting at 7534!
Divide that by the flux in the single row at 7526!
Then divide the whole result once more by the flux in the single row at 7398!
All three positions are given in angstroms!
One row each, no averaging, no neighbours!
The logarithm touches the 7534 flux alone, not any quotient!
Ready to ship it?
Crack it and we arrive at -0.0091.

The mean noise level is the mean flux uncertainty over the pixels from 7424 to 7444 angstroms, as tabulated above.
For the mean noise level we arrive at 0.448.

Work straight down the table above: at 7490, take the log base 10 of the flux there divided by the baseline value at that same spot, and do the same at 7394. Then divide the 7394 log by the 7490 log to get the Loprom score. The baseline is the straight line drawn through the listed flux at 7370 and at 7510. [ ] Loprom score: -0.31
